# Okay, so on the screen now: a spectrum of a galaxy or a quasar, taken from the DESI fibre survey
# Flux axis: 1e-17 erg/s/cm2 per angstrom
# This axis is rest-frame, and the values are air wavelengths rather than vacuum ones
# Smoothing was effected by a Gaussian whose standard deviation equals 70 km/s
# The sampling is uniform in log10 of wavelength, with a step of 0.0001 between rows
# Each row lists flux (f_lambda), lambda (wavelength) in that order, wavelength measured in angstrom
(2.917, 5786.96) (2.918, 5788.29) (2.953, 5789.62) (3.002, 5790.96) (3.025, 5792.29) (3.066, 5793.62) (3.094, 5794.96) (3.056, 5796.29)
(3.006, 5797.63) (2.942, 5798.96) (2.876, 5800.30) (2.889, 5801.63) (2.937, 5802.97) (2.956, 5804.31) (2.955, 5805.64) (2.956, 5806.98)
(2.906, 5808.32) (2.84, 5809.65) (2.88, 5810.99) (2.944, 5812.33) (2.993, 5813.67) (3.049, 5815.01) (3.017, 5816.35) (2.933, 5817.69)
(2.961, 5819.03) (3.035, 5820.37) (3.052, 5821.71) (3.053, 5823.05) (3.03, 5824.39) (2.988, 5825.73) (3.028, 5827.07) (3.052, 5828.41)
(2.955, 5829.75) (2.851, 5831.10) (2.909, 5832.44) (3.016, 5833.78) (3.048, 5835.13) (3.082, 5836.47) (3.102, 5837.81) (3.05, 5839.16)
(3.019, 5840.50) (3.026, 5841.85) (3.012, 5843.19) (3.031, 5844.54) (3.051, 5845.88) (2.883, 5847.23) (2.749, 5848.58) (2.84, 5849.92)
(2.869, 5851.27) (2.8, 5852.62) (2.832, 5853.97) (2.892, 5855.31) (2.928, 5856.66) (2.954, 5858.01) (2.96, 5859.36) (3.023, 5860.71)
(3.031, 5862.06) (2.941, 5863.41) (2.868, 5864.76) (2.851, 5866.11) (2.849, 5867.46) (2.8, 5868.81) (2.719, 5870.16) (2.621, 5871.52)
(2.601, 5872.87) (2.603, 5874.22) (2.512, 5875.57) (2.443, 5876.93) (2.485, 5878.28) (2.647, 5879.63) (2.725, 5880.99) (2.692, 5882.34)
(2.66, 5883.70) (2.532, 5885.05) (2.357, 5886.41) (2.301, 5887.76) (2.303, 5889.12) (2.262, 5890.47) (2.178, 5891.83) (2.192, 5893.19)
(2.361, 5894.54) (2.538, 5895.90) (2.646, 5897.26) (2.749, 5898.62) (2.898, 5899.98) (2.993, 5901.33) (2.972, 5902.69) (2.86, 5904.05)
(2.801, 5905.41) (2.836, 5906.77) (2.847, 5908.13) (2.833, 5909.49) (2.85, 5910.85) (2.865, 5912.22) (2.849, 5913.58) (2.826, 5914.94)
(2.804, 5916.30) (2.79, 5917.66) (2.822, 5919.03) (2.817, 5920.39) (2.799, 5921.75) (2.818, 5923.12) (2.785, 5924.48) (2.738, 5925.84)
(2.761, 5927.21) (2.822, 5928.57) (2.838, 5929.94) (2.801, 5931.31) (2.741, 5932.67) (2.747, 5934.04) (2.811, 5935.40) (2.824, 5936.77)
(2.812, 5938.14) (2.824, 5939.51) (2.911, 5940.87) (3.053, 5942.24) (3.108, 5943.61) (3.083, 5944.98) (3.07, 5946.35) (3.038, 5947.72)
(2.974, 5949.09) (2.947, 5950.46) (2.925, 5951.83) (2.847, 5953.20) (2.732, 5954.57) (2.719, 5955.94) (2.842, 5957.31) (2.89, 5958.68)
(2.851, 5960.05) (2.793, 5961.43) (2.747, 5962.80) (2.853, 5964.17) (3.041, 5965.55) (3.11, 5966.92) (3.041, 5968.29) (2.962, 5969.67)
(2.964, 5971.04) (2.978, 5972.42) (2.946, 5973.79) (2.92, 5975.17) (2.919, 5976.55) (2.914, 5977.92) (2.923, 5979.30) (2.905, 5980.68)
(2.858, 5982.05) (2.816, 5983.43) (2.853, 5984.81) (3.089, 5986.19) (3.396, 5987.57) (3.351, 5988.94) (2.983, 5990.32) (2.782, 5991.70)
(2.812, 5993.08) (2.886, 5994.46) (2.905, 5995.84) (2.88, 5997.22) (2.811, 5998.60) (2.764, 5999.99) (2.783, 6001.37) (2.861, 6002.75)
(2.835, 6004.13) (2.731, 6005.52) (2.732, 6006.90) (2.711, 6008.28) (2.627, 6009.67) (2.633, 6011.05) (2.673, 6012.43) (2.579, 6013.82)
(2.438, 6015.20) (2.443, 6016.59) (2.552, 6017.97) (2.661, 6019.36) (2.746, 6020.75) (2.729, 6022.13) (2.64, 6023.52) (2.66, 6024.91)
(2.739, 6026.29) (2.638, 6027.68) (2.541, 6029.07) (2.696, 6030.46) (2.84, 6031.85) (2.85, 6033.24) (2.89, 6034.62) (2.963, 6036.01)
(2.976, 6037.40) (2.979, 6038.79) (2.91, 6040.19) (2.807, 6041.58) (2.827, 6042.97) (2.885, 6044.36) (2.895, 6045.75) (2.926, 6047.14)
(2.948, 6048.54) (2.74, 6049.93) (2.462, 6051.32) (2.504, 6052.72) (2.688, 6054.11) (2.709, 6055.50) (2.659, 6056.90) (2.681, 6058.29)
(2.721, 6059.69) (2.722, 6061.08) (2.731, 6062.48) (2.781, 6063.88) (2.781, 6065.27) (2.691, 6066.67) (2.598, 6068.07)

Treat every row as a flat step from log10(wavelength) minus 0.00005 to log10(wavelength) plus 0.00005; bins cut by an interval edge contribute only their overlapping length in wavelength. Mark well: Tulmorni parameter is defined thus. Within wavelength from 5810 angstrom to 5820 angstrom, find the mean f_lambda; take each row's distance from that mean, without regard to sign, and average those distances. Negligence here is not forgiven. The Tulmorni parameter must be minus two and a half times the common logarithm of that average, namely 3.39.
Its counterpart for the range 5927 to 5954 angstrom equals 2.46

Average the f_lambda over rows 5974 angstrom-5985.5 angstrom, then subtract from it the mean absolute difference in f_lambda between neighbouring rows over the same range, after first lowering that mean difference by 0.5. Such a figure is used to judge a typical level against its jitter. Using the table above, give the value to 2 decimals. 3.37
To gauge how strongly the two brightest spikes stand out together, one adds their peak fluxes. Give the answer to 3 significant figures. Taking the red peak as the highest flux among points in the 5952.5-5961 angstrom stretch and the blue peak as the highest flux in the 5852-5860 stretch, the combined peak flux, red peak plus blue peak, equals 5.85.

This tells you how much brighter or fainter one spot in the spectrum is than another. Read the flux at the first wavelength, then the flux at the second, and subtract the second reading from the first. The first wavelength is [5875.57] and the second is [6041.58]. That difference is -0.3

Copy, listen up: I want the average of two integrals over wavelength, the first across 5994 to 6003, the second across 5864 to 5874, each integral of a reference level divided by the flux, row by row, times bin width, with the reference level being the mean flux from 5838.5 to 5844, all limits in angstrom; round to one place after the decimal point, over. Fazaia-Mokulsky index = 10.3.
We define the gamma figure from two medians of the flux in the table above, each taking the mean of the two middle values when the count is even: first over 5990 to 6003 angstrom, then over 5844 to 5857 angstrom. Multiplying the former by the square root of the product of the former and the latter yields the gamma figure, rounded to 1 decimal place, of 8.1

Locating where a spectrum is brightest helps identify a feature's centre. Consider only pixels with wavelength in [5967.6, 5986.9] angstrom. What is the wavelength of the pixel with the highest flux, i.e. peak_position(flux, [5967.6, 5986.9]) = 5986.19 angstrom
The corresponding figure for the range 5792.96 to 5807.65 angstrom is 5794.96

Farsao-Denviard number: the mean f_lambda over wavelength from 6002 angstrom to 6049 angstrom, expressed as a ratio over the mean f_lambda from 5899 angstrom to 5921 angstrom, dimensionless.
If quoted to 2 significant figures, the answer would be 0.96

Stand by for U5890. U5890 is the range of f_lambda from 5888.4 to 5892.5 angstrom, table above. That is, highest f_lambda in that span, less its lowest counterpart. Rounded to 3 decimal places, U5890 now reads 0.125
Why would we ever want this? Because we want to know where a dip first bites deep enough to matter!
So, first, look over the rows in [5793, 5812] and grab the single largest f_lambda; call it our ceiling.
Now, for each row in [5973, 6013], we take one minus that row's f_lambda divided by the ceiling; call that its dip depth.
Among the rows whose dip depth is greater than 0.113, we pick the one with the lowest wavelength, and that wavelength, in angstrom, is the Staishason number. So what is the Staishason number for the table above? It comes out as 6005.52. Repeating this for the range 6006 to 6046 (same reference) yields 6006.90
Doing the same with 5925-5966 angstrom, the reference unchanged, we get 5925.84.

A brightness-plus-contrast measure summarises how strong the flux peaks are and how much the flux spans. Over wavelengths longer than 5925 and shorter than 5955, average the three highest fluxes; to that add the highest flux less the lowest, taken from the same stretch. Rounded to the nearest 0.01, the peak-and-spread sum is 3.46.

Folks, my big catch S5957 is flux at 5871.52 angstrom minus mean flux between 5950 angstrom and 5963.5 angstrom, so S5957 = -0.21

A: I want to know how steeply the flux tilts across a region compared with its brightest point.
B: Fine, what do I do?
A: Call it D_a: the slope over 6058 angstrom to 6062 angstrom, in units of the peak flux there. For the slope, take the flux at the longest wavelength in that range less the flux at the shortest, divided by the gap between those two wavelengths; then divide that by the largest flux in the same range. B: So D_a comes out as 0.0054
